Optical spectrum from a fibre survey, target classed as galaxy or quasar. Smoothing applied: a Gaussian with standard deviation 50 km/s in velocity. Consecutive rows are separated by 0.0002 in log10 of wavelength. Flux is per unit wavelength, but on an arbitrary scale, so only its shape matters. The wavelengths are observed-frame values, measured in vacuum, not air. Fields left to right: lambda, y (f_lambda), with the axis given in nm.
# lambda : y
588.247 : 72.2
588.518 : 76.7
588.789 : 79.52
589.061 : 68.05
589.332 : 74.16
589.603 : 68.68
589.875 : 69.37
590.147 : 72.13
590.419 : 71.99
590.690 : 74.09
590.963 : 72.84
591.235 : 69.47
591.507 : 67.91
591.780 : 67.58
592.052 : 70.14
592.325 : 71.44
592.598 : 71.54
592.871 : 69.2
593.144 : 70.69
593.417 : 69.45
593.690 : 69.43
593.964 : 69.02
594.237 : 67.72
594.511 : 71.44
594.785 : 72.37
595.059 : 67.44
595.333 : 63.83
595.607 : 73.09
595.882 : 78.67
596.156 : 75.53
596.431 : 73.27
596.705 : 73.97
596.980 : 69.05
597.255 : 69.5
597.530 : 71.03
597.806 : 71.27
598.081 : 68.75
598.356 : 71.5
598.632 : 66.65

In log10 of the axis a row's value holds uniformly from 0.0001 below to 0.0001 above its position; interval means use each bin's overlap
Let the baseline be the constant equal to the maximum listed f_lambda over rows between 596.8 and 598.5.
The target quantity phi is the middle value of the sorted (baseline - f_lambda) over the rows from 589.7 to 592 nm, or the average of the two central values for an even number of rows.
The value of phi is 1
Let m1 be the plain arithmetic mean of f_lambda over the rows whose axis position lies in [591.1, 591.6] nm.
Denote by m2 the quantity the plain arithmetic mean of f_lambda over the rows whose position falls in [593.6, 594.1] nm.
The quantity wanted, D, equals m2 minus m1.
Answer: 0.5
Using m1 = 68.7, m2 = 69.2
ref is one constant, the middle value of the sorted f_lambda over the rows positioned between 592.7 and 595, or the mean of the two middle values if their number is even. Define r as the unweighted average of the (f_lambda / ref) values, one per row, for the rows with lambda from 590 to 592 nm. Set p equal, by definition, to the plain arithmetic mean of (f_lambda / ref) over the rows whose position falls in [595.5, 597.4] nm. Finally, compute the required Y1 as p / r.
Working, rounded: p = 1.06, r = 1.020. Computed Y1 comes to 1.03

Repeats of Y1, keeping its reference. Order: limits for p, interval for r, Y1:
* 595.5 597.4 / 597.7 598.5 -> 1.04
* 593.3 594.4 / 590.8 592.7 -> 0.98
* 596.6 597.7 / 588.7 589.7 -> 0.98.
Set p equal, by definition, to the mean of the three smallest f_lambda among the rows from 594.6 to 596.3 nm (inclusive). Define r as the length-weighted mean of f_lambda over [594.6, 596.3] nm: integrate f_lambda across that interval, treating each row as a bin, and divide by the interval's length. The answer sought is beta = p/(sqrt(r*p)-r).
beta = -34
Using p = 67.9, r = 71.8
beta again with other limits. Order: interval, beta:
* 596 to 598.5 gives -55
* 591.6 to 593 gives -149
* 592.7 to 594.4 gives -196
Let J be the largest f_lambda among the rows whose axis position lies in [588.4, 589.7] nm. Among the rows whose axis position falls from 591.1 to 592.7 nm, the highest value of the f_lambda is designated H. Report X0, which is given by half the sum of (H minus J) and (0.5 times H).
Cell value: 13.9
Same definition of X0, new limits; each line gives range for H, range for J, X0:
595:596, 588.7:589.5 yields 19.2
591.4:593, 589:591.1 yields 16.6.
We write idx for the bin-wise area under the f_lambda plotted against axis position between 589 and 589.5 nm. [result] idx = 35.8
